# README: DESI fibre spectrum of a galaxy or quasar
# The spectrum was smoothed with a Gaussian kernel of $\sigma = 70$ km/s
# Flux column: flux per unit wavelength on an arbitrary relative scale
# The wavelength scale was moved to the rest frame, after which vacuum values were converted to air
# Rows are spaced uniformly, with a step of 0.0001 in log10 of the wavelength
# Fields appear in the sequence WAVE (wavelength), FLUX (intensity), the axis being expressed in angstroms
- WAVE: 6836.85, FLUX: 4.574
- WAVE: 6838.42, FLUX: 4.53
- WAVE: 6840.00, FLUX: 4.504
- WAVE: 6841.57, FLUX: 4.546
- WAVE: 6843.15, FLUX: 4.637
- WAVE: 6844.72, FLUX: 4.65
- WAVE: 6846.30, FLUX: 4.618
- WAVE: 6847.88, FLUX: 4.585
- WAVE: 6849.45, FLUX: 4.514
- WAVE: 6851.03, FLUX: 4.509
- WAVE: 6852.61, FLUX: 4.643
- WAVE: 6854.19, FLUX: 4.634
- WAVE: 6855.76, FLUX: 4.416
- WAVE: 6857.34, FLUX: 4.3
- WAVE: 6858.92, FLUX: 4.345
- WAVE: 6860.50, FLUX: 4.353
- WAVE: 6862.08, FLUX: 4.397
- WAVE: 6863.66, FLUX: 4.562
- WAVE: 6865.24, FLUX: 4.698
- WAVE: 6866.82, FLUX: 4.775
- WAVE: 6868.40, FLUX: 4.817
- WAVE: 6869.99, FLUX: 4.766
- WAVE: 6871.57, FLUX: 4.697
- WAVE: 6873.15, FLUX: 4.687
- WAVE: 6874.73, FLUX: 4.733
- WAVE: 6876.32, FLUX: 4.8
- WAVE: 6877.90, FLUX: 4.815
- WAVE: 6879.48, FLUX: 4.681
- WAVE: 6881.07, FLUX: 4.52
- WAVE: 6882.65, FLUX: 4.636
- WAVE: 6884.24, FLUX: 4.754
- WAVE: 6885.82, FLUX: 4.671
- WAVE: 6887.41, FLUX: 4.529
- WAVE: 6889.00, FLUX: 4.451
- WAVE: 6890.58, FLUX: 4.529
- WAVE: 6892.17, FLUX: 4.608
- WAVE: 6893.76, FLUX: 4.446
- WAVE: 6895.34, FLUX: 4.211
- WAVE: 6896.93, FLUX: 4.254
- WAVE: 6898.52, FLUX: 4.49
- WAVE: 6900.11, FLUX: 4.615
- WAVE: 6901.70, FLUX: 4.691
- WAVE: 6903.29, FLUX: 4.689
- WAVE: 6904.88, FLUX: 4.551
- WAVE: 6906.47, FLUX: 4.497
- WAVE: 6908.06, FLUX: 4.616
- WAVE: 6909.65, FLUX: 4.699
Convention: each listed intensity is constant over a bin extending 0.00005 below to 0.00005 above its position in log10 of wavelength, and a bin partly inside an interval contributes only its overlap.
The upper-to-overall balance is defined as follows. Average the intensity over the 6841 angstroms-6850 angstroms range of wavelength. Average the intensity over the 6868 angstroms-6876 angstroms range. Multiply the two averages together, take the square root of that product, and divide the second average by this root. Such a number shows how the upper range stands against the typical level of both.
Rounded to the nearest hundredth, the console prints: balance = 1.02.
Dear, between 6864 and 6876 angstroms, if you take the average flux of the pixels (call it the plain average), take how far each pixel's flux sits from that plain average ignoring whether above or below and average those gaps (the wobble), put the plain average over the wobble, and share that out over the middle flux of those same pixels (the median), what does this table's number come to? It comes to 25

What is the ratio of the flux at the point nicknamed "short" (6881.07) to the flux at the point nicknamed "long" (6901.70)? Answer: 0.96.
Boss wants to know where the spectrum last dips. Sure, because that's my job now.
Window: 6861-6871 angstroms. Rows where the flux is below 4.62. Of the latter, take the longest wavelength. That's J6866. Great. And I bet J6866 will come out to 6863.66 angstroms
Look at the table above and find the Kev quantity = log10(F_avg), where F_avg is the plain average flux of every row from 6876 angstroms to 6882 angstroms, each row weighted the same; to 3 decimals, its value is 0.672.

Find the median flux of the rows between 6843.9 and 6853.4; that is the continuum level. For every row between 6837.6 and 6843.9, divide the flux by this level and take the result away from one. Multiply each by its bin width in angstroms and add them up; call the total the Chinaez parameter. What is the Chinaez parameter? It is 0.065 angstroms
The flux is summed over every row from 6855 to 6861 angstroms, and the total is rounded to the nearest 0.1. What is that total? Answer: 17.4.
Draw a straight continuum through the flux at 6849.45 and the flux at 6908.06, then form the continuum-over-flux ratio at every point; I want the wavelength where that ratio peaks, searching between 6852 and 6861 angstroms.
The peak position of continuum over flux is 6857.34 angstroms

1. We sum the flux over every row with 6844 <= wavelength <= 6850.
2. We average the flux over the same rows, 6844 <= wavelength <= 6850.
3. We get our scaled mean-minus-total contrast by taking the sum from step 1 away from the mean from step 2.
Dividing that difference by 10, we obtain -1.38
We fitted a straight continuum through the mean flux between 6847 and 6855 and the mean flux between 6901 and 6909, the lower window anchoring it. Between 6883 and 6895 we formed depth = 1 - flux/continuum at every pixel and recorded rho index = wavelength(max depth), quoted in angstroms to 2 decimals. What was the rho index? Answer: 6893.76 angstroms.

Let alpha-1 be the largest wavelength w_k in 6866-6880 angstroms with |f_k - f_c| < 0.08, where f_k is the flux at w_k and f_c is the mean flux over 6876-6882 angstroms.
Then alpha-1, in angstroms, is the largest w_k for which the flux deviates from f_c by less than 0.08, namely 6879.48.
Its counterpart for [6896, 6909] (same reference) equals 6903.29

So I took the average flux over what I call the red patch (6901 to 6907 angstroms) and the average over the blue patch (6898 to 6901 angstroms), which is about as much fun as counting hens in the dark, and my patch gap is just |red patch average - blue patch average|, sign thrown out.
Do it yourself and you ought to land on 0.05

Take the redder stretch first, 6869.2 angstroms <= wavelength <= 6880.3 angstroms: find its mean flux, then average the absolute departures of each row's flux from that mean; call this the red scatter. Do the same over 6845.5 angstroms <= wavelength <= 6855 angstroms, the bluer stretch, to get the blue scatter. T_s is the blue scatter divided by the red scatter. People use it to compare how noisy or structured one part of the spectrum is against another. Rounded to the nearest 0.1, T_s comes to 1.0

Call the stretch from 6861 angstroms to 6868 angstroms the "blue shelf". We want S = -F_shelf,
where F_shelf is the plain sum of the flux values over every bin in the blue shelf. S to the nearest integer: -18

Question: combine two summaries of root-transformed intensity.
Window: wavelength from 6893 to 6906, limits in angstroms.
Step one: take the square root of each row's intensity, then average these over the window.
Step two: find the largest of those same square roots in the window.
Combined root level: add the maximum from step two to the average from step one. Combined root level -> 4.285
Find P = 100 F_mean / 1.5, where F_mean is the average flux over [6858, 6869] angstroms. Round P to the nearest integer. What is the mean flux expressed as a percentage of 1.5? 304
